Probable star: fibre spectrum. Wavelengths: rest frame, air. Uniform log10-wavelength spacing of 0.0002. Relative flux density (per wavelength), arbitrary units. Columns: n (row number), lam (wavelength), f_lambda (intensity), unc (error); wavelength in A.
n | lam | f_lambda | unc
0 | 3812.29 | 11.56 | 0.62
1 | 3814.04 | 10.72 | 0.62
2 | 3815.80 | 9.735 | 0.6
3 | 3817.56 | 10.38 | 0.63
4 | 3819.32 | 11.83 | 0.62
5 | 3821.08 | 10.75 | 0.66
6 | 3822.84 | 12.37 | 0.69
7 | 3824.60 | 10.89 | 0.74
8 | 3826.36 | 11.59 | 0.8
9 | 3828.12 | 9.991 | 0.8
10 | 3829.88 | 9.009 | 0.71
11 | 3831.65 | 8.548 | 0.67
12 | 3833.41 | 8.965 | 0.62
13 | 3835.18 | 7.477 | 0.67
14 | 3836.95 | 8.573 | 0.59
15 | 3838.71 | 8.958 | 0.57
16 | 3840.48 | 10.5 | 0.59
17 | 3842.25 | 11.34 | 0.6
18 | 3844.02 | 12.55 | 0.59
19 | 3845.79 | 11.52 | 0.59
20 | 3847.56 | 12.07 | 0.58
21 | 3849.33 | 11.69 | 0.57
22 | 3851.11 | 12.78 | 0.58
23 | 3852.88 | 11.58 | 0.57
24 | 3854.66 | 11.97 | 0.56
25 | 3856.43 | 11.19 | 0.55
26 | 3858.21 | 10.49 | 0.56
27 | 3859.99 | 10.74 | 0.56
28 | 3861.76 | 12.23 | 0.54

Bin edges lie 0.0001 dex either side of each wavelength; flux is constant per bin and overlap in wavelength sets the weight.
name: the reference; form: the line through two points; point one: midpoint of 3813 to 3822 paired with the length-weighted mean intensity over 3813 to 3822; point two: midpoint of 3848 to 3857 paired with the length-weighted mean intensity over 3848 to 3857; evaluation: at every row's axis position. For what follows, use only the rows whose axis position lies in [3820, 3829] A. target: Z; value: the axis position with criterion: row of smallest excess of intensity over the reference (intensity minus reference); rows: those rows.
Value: 3828.12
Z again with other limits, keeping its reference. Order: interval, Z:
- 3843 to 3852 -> 3845.79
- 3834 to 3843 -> 3835.18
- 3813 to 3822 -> 3815.80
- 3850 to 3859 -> 3858.21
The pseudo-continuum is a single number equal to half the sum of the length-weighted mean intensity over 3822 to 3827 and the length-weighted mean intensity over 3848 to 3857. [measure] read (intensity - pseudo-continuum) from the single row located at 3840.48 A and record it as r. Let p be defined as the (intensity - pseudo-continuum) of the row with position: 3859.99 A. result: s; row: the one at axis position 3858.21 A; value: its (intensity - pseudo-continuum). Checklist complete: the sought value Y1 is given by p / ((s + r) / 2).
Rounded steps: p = -1.0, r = -1.25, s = -1.3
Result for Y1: 0.8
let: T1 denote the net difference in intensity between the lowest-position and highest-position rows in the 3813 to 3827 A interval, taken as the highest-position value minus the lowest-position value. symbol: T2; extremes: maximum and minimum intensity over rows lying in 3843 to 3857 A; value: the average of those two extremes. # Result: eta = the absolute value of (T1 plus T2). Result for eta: 12.9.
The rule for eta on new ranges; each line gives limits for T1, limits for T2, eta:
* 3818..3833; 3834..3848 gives 6.7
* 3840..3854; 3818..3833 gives 11.5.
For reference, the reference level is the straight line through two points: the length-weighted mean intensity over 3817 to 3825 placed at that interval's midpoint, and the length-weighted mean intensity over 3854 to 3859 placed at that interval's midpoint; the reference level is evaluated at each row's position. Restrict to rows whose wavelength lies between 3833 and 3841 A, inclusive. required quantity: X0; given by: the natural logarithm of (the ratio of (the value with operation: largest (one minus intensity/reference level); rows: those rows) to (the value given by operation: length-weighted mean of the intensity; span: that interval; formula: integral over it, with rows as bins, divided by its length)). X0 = -3.3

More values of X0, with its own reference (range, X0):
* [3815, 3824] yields -4.4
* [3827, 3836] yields -3.3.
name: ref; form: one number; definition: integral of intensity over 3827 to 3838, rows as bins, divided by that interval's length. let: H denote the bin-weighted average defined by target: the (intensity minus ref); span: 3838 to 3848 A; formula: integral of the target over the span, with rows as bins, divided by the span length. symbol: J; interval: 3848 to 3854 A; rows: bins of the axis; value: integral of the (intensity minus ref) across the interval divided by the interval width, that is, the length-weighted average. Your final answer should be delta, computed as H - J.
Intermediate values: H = 2.33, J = 3.19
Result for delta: -0.9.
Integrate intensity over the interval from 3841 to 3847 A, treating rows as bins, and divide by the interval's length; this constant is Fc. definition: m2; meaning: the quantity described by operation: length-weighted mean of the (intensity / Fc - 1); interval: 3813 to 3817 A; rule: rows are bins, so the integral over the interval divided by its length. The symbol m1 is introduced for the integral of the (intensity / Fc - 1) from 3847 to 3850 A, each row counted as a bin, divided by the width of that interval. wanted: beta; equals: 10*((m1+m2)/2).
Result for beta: -0.6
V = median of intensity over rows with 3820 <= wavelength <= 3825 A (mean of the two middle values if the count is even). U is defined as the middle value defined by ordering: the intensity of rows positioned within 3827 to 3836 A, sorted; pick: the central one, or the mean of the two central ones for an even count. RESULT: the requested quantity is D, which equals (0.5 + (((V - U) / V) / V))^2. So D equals 0.266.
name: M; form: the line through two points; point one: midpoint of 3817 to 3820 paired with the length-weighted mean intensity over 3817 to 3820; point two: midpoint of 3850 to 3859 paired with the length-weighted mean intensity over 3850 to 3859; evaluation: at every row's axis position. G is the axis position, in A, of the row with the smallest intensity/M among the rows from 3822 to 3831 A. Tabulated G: 3829.88 A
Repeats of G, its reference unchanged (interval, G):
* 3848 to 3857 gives 3856.43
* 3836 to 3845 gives 3836.95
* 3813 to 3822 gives 3815.80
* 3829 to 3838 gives 3835.18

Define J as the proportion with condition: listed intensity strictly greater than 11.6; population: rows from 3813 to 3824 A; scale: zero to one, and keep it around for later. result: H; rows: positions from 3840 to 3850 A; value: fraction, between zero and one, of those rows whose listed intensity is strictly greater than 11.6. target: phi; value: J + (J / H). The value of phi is 1.00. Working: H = 0.50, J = 0.3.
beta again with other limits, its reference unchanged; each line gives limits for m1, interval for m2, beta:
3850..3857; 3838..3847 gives -0.2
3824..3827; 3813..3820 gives -0.7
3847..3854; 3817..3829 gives -0.1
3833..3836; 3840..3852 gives -1.5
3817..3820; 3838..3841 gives -1.1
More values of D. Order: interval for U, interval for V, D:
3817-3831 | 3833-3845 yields 0.227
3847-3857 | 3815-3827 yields 0.242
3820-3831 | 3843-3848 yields 0.259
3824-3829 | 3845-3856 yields 0.257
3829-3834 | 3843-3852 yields 0.272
